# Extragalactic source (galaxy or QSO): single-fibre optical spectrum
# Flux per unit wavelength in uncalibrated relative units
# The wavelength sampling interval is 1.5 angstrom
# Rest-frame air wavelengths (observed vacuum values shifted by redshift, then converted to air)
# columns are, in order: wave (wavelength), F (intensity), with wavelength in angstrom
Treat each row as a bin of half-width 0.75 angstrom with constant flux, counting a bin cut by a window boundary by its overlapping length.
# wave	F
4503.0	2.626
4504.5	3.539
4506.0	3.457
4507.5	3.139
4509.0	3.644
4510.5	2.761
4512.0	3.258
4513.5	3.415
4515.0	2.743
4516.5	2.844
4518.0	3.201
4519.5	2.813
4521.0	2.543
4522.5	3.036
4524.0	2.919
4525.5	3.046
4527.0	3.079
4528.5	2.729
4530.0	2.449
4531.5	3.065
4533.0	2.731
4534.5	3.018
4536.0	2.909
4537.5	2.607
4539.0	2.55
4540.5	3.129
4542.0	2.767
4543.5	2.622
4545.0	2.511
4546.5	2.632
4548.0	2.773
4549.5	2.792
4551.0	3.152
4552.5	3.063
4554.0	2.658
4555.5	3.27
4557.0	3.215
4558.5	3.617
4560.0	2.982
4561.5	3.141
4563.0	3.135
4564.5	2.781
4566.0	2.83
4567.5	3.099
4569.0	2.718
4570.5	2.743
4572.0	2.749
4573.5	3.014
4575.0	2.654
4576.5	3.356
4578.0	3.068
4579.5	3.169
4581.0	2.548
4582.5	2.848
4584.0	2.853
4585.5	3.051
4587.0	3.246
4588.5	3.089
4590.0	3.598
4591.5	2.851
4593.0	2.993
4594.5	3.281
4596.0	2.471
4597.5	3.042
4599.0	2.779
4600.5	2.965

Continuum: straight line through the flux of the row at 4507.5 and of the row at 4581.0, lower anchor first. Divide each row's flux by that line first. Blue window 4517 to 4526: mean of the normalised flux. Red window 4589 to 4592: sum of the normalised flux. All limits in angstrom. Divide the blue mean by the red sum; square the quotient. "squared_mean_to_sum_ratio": 0.137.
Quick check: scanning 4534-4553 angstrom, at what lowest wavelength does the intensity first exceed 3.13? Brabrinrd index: 4551.0 angstrom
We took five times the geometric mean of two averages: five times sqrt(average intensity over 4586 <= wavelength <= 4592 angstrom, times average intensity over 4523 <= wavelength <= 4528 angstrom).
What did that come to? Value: 15.5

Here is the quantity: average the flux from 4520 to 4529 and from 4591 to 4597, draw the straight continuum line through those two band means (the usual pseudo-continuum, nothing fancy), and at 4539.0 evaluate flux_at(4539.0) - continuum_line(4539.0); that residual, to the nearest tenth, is -0.3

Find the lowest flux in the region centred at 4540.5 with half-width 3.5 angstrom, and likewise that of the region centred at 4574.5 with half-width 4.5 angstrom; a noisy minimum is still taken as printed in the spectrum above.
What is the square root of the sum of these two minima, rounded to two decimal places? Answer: 2.28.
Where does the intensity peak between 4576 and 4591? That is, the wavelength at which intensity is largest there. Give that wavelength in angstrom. 4590.0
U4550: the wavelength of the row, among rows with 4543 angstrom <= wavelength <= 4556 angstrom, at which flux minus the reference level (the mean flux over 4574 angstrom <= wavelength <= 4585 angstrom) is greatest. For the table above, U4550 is 4555.5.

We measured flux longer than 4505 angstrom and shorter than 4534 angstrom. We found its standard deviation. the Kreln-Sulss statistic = 0.31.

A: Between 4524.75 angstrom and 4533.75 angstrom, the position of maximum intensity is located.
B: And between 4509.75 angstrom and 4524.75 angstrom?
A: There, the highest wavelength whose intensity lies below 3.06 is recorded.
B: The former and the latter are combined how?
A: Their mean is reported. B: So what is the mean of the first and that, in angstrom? 4525.5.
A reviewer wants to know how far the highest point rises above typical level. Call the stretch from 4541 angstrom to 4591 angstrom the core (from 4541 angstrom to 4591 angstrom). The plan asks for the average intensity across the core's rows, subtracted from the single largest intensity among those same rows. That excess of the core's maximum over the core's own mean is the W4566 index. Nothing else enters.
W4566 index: 0.7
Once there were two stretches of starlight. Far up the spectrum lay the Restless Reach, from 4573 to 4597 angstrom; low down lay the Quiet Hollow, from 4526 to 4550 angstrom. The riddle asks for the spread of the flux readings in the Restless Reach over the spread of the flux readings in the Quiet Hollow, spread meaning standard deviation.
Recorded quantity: 1.40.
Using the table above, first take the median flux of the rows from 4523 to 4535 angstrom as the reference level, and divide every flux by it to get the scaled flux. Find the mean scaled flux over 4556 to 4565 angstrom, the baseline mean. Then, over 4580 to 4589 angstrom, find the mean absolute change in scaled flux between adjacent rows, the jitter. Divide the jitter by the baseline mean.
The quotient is 0.054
